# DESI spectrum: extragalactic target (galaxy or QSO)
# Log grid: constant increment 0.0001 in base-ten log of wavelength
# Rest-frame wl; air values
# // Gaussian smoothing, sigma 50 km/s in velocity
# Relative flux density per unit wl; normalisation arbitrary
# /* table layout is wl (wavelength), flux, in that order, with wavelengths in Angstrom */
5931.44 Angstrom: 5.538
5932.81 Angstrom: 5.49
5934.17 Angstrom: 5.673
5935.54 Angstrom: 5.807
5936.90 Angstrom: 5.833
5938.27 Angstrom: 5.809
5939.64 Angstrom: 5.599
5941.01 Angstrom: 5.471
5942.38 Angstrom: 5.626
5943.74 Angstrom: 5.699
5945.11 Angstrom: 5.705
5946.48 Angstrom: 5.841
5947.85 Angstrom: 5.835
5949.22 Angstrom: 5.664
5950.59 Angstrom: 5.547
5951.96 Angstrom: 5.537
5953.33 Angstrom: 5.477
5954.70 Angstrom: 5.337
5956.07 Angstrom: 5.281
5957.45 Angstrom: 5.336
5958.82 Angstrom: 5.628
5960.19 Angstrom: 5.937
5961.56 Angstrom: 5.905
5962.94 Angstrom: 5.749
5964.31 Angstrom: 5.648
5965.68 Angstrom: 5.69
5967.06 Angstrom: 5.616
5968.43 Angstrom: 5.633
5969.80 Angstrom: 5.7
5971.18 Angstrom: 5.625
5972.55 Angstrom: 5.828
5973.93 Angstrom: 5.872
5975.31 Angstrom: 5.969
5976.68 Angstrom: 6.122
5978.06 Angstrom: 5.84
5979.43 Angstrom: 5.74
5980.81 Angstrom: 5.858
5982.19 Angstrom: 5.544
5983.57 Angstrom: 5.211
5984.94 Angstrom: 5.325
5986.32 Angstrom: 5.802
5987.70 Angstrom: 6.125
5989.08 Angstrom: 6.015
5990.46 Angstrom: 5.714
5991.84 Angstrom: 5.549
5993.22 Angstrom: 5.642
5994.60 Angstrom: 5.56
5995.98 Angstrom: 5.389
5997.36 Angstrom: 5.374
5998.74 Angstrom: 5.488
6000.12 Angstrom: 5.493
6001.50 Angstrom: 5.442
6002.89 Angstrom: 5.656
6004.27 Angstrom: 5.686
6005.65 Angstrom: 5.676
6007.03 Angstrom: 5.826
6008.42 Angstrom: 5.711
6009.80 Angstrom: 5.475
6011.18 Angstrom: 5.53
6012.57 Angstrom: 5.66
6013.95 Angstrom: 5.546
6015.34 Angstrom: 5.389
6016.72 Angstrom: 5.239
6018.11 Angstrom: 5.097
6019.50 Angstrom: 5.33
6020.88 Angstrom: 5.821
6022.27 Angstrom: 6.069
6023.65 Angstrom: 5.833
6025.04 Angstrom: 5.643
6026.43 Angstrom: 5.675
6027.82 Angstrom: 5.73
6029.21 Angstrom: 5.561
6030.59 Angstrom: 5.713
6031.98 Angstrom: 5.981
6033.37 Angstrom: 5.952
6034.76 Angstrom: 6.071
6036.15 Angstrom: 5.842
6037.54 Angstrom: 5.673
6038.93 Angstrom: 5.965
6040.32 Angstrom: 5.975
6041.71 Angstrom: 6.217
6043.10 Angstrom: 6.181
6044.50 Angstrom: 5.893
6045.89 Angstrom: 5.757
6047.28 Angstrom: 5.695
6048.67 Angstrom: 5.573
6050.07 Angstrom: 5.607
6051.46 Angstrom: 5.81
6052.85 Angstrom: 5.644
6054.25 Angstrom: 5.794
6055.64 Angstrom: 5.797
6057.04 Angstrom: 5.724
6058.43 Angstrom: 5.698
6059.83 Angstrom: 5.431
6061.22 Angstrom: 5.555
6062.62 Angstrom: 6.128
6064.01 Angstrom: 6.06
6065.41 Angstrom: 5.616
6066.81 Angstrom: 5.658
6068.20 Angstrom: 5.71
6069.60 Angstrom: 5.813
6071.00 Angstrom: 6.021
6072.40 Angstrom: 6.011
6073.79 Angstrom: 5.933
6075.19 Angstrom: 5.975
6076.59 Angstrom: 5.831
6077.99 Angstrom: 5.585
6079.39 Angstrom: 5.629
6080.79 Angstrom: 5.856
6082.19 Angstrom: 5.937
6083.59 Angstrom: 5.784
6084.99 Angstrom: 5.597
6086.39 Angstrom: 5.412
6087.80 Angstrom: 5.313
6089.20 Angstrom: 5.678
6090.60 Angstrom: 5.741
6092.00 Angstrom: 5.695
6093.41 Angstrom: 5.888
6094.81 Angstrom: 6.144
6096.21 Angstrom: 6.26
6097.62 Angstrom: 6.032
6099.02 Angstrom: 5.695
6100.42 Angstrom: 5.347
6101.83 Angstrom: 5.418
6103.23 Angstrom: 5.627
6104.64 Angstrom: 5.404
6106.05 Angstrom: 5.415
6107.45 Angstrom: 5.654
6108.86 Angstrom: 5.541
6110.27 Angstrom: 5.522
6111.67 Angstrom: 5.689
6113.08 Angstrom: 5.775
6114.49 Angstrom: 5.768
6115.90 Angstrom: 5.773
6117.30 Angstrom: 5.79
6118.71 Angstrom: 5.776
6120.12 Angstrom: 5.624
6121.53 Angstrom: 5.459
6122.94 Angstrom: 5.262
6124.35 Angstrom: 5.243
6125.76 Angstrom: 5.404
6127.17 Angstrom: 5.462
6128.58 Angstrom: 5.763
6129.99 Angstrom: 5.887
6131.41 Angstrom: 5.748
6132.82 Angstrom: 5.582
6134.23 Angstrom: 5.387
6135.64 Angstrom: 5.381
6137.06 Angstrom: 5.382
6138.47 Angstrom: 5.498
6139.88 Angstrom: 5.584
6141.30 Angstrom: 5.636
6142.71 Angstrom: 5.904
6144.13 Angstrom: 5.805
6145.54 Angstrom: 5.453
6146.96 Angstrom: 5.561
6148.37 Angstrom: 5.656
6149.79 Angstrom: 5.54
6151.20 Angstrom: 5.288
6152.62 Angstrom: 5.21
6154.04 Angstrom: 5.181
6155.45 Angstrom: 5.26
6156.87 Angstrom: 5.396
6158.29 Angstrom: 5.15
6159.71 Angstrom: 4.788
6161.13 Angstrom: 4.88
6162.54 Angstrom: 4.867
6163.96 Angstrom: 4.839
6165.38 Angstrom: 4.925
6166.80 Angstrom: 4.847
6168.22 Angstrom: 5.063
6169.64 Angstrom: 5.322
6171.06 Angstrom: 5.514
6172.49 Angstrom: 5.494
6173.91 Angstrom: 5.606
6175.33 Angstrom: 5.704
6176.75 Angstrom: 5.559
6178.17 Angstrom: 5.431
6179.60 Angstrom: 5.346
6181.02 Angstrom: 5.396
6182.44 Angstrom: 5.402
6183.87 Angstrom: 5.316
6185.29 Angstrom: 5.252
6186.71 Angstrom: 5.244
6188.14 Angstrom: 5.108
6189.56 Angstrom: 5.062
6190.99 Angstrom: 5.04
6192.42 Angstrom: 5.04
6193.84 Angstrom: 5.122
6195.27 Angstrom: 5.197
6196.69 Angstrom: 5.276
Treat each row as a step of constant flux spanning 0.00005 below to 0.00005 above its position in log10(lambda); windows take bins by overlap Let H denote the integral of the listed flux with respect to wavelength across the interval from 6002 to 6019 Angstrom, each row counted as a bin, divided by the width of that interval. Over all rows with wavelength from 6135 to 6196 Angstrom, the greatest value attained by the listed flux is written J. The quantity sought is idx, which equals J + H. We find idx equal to 11.4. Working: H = 5.53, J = 5.904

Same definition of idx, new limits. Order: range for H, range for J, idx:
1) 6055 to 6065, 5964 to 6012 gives 11.9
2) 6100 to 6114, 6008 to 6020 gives 11.3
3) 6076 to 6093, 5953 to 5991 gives 11.8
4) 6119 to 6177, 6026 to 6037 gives 11.5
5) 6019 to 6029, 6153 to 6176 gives 11.4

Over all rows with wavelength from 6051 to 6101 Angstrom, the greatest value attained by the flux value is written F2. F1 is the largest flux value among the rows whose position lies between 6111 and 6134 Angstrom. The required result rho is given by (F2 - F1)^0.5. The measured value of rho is 0.6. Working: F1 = 5.887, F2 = 6.26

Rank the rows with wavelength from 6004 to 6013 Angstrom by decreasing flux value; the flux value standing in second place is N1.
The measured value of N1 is 5.711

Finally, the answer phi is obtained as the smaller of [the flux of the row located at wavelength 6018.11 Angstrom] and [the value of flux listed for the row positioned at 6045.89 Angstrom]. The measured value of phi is 5.10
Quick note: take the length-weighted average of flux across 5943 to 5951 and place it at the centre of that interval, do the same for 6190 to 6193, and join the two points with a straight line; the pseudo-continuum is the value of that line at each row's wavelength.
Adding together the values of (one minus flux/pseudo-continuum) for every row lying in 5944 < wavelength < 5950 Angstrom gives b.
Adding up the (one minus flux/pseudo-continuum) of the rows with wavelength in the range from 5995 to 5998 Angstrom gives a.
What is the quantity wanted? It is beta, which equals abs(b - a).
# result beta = 0.10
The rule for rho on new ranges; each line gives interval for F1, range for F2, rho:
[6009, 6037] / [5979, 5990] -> 0.2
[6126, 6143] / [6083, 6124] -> 0.6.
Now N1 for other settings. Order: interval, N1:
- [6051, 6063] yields 5.81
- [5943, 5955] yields 5.835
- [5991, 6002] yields 5.56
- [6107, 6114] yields 5.689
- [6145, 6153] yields 5.561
